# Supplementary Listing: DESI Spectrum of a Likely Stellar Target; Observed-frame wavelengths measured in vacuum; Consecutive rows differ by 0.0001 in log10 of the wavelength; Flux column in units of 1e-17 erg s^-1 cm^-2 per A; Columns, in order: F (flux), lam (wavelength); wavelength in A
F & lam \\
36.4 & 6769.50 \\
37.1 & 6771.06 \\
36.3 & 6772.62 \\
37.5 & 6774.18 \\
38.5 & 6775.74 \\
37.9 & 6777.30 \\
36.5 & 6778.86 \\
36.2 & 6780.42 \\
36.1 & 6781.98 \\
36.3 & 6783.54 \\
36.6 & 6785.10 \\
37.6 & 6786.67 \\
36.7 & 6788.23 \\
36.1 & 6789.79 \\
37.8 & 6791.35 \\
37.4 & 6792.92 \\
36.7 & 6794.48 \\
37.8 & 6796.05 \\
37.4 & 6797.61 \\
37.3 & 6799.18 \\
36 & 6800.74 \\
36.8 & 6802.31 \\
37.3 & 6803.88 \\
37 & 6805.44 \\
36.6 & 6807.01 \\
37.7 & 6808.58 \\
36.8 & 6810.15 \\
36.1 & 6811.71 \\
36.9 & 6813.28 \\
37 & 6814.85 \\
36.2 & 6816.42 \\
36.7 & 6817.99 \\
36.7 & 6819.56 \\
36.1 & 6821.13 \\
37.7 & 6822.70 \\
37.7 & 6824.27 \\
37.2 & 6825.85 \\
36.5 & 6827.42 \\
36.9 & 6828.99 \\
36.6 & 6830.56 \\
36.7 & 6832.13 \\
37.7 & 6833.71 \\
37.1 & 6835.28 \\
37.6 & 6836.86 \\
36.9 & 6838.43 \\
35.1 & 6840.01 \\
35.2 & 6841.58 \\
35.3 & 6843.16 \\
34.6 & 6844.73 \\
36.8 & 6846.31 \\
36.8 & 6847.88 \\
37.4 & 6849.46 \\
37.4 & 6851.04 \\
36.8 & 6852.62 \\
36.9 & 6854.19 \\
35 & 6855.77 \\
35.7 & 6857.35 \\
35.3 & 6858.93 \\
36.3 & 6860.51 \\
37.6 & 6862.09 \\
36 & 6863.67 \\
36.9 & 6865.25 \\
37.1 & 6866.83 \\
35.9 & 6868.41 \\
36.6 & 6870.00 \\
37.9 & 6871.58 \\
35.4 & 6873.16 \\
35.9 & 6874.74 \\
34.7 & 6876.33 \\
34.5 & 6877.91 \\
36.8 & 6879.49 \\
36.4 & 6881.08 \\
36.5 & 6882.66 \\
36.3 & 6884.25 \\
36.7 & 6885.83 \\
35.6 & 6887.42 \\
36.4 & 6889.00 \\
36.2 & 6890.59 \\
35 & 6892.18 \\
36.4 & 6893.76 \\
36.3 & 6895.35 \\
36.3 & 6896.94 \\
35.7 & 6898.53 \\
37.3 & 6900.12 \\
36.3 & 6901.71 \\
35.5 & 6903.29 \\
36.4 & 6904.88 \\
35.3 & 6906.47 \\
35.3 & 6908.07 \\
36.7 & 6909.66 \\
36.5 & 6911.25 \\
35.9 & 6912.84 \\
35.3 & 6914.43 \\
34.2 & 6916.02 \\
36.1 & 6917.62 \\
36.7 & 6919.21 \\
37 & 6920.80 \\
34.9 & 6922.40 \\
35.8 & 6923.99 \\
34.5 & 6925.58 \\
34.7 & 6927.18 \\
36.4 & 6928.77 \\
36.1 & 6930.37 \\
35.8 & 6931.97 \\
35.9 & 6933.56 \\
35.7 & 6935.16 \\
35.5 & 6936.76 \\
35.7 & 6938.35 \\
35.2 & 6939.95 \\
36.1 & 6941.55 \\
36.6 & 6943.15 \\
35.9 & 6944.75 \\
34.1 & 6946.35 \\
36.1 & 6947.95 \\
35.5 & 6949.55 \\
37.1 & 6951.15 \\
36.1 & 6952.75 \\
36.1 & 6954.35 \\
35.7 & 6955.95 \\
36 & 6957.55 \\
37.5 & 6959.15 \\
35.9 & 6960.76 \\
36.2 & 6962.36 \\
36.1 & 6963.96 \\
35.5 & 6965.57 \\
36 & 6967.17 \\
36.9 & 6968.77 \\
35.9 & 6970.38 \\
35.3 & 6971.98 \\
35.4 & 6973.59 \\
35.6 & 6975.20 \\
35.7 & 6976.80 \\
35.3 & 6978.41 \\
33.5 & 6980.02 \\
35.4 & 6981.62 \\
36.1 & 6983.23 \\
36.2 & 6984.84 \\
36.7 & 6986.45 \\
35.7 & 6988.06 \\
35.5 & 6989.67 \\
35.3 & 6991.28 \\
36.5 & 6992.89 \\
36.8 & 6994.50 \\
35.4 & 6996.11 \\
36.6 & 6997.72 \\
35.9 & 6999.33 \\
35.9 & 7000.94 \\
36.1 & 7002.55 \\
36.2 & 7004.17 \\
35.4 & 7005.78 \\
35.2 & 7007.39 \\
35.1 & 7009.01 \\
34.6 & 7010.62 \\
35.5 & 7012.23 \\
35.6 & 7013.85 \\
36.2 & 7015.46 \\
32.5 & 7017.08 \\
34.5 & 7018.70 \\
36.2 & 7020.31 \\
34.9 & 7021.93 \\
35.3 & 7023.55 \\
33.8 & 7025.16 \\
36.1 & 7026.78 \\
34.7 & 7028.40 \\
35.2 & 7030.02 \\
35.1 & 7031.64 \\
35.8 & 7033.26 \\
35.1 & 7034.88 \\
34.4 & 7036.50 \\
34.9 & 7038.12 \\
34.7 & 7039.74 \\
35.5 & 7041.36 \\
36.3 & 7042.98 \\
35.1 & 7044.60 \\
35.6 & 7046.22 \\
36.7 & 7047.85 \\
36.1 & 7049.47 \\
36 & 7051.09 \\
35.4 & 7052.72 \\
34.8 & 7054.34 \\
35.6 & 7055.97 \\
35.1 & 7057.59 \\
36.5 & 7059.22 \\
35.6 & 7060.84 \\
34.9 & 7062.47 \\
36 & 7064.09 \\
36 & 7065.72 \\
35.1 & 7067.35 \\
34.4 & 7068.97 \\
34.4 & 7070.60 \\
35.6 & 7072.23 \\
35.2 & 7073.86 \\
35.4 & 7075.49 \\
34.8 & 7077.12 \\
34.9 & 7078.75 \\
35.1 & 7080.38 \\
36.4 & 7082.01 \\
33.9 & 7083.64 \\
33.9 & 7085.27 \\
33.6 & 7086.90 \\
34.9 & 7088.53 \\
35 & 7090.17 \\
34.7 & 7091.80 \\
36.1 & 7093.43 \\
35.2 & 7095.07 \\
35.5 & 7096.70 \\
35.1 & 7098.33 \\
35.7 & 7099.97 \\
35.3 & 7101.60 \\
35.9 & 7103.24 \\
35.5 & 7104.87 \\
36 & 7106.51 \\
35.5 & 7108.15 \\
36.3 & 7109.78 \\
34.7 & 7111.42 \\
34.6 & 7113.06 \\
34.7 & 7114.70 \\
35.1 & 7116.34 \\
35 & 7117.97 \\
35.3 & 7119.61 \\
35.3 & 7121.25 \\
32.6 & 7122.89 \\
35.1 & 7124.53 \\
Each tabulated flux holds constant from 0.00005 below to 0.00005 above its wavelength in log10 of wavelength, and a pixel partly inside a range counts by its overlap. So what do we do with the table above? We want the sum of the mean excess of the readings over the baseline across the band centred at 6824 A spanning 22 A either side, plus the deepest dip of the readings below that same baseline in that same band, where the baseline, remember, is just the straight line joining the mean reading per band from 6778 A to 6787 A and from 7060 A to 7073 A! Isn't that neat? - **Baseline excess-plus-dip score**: 2.0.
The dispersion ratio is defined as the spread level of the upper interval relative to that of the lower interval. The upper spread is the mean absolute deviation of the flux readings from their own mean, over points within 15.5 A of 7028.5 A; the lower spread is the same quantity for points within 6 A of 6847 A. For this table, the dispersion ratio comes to 0.71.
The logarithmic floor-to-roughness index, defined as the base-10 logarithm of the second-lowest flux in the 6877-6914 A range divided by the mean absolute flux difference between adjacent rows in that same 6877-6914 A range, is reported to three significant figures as 1.67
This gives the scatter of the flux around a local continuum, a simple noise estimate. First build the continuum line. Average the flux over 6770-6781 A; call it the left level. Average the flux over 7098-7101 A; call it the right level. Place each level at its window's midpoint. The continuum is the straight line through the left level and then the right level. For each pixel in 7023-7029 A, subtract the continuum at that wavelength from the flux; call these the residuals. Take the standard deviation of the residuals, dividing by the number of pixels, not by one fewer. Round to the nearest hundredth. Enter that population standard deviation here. 0.84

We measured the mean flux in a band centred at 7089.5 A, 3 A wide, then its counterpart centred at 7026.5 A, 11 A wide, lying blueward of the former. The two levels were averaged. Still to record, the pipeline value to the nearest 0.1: 35.0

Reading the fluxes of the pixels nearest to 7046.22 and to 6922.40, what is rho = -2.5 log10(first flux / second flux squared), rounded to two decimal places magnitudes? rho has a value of 3.84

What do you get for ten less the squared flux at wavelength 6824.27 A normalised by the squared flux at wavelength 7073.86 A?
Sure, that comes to 8.85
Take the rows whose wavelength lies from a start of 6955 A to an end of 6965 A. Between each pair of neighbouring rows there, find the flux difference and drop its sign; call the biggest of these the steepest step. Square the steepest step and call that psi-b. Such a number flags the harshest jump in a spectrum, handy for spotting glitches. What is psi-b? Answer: 2.6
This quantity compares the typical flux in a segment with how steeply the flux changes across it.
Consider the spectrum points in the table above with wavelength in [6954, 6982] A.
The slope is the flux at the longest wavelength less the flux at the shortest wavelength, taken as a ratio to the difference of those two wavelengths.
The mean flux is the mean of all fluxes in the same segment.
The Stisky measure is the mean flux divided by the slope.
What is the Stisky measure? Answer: -1394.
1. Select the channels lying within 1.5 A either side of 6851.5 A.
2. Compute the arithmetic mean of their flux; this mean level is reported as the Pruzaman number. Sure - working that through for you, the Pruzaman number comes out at 37.1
